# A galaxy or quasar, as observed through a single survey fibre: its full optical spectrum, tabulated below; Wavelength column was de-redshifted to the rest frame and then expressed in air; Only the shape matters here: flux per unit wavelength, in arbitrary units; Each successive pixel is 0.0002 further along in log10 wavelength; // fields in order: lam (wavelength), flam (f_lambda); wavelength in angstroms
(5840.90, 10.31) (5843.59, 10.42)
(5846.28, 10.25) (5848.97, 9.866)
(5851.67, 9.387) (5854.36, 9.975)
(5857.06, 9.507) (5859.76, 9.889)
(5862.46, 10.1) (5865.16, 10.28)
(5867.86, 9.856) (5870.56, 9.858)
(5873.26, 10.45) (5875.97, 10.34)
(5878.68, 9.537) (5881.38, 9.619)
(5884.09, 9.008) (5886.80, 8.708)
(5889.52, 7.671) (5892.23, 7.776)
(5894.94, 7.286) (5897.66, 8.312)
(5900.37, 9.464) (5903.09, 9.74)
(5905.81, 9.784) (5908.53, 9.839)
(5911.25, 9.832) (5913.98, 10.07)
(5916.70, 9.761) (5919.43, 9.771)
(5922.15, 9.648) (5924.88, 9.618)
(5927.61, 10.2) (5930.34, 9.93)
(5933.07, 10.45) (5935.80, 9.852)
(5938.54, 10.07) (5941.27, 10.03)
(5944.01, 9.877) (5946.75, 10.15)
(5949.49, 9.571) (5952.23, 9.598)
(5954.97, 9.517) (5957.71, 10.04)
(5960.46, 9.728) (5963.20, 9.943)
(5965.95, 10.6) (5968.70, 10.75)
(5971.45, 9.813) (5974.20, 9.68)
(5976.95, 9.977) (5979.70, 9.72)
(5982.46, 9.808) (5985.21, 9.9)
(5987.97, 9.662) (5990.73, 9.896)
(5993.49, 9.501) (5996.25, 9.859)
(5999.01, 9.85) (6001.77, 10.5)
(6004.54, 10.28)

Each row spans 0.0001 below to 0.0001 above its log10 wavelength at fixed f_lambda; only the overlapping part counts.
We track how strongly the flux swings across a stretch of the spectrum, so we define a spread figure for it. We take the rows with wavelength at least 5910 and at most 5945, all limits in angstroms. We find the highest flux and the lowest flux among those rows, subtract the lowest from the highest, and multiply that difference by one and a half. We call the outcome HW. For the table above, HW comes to 1.2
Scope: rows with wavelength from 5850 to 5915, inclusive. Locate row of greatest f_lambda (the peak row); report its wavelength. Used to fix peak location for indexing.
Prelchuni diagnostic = 5873.26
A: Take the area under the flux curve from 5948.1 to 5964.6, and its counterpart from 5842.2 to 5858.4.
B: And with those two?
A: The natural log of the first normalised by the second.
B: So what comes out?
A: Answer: 0.0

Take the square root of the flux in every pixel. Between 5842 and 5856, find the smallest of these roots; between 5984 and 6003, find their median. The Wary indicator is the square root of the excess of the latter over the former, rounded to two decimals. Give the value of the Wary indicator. 0.28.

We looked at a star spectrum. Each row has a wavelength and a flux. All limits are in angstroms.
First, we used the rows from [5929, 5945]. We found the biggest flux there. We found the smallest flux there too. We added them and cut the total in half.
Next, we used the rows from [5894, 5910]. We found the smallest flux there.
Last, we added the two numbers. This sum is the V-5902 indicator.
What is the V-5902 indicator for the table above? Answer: 17.4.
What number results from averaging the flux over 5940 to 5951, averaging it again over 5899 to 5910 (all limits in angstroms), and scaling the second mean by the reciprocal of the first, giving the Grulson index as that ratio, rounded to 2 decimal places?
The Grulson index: 0.98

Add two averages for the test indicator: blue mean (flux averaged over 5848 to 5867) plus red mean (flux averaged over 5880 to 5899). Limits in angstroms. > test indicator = 18.2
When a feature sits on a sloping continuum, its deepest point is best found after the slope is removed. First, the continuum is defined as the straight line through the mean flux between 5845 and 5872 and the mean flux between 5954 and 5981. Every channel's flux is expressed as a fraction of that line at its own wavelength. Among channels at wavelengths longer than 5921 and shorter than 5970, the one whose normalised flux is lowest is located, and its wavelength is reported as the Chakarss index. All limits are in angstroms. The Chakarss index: 5954.97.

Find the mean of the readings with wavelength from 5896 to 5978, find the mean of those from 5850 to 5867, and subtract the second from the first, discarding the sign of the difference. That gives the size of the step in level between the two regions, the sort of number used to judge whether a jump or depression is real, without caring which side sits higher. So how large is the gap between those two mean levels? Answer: 0.0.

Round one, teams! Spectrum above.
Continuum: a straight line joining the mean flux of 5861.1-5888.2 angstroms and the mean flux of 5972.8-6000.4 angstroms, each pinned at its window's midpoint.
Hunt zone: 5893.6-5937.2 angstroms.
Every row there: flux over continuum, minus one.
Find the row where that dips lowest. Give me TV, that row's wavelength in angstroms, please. 5894.94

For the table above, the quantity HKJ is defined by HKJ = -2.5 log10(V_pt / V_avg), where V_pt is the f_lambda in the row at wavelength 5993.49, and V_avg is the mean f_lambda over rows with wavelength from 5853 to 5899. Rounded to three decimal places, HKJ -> -0.023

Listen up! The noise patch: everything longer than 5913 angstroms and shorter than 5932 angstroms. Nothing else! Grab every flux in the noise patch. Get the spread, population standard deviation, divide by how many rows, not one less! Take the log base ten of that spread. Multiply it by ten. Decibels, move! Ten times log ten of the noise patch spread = -6.9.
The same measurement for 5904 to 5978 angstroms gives -5.3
